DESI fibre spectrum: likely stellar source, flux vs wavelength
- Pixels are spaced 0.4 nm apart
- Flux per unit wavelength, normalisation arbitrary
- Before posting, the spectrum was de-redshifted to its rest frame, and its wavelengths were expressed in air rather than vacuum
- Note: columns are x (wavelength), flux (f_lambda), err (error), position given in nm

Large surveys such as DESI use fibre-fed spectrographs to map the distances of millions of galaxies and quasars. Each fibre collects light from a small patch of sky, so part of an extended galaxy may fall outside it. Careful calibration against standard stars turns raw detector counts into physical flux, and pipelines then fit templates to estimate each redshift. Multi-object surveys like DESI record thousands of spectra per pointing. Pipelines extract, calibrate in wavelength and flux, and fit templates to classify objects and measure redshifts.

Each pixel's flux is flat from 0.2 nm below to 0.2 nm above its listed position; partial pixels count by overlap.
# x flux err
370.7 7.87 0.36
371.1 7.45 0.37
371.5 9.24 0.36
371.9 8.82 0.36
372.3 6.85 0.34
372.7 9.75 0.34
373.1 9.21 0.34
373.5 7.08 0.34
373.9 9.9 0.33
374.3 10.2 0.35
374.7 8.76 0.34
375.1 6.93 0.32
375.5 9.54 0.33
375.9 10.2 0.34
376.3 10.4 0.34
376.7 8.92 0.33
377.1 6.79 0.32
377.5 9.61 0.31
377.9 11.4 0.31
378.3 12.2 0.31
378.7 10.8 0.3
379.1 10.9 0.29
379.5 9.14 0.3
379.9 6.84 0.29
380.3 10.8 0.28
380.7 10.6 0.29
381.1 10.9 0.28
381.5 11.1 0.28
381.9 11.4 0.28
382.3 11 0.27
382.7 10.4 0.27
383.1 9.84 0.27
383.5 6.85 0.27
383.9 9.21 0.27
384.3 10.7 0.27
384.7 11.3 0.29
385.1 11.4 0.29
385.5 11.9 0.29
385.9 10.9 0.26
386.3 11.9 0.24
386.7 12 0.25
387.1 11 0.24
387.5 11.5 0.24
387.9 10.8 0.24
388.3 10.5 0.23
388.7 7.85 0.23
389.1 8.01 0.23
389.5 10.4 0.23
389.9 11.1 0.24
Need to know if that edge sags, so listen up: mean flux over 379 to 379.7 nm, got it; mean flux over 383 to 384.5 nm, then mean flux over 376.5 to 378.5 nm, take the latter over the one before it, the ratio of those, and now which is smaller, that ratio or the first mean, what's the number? 1.07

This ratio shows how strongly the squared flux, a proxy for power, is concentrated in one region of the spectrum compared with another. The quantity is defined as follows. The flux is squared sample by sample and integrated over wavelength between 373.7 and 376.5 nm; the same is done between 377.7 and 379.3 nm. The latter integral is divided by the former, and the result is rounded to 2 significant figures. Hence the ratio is 0.82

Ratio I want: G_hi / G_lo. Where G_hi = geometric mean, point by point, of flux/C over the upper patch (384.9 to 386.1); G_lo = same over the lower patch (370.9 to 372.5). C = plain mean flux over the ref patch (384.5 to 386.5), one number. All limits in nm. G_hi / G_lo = 1.42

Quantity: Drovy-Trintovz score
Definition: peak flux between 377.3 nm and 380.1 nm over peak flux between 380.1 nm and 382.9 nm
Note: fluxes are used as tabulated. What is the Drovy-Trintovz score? 1.07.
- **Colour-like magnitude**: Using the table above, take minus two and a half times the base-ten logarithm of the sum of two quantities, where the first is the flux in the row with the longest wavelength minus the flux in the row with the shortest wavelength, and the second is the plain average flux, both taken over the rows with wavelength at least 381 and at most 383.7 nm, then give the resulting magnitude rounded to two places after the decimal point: -1.97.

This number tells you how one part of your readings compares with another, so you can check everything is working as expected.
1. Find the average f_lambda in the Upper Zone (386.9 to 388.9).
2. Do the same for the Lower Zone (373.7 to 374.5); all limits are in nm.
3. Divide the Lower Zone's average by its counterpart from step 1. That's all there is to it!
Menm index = 0.97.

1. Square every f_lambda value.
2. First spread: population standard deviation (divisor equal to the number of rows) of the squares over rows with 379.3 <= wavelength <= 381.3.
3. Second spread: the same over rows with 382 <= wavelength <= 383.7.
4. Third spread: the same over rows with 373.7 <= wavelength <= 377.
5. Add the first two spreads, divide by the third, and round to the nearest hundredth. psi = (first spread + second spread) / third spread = 2.96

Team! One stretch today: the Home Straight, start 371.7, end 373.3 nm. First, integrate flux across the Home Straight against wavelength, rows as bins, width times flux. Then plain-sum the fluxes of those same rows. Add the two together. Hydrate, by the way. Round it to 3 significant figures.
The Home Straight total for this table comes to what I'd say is 48.5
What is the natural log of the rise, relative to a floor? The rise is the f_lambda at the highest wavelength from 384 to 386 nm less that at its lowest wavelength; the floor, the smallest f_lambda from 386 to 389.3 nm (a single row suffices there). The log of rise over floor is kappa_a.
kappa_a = -3.7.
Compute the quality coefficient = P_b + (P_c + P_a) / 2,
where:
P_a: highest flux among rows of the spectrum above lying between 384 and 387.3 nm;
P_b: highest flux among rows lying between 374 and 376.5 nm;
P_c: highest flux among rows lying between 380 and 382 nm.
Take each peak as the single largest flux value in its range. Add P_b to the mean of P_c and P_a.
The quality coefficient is 22.1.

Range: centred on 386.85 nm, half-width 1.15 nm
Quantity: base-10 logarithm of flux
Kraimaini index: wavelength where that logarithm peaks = 386.7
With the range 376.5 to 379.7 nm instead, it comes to 378.3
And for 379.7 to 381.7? 381.5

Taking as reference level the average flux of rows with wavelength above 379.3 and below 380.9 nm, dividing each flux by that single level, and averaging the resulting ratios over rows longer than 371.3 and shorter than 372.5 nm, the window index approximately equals 0.89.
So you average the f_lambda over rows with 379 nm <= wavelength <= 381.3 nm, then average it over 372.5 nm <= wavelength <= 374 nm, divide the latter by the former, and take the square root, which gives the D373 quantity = 0.95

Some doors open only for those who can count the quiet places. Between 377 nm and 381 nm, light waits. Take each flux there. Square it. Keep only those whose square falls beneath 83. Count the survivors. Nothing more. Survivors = 2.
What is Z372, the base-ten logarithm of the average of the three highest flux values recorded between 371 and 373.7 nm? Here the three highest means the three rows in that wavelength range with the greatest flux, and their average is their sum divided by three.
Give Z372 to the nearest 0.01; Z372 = 0.97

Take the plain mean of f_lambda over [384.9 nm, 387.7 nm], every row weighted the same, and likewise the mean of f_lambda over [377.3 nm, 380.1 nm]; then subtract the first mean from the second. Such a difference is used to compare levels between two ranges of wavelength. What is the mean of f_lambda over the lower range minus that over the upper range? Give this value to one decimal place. -1.4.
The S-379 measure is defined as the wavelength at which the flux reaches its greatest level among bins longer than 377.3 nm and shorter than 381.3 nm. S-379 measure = 378.3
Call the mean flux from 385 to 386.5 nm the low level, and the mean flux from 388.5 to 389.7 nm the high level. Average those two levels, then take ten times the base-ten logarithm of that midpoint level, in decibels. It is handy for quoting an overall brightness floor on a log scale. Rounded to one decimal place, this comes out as 10.1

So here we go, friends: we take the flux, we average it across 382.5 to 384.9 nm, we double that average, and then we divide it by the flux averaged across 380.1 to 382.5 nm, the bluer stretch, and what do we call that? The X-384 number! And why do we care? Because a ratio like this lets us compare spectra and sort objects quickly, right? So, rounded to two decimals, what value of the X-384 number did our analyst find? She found 1.77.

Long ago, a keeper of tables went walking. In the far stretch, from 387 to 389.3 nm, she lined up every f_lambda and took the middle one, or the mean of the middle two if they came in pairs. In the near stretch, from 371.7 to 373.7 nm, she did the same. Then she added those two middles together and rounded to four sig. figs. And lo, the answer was 19.47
